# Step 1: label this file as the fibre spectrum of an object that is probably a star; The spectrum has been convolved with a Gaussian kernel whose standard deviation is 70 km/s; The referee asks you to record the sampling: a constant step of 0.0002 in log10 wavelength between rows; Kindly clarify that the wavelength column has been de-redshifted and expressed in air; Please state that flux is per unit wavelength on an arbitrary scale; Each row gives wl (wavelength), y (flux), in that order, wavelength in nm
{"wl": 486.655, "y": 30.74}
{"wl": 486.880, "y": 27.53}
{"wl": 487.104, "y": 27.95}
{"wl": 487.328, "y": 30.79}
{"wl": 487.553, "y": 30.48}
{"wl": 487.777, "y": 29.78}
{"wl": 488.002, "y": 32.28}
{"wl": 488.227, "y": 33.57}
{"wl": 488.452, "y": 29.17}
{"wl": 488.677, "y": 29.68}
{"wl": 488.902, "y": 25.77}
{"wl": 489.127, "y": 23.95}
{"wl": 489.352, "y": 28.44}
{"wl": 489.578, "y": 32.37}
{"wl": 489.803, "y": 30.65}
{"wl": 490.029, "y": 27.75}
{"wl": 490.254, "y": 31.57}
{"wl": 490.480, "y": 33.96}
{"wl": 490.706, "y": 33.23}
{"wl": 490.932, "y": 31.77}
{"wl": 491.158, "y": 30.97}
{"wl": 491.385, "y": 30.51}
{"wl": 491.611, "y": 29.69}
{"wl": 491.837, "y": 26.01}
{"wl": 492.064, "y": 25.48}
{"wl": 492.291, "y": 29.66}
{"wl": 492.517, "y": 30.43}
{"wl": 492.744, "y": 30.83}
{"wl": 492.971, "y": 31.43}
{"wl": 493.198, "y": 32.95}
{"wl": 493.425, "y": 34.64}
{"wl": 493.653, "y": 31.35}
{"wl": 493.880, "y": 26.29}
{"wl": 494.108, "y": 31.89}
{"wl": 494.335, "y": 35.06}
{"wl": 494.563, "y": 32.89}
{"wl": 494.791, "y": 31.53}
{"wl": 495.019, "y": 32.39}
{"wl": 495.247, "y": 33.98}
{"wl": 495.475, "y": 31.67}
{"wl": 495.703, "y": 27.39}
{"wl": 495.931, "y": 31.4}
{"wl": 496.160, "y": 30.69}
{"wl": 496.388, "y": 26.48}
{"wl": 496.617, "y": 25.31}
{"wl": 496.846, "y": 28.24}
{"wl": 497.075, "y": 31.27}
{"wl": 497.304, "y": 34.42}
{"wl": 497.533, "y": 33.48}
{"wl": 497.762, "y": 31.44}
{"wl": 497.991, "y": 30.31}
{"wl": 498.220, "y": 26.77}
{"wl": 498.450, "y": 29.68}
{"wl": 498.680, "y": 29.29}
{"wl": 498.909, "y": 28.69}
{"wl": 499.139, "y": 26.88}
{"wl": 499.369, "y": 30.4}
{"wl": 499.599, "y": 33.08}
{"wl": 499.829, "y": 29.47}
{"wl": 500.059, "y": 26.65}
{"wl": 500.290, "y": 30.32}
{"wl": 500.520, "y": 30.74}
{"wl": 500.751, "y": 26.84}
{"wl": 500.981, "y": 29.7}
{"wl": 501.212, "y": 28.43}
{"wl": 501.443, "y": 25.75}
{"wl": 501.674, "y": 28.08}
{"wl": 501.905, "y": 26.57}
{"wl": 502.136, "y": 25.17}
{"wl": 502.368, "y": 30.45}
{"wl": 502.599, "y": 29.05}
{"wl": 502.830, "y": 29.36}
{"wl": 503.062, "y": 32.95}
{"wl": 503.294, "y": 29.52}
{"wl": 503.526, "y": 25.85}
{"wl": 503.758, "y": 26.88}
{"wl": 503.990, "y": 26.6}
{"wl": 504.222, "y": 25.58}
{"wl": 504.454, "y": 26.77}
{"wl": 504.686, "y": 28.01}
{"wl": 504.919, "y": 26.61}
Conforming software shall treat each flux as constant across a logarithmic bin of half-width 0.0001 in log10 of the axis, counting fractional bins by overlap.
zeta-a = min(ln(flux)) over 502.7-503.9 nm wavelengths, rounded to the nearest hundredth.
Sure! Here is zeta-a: 3.25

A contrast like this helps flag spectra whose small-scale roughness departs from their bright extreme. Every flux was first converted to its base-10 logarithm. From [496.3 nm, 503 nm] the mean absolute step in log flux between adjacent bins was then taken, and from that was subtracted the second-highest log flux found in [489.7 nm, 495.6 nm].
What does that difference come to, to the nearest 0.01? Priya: -1.51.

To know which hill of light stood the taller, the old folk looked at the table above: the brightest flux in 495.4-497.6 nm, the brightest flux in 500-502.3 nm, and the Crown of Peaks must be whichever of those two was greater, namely 34.4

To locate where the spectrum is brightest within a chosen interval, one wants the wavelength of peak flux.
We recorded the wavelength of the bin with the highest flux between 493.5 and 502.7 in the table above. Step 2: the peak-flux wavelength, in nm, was 494.335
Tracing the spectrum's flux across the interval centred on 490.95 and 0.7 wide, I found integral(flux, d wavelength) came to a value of 22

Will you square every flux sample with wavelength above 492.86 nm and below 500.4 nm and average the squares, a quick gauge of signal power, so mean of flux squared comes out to 939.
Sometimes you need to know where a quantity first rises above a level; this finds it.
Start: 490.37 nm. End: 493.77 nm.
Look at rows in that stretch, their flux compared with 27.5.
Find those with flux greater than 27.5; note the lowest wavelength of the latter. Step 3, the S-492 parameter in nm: 490.480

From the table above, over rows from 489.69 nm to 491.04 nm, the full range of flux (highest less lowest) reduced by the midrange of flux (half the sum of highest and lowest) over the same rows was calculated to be -24.6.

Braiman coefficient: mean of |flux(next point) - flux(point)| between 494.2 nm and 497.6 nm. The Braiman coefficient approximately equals 2.34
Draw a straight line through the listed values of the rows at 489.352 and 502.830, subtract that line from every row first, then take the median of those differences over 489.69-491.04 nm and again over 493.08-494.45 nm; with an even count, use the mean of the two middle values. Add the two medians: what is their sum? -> 6.83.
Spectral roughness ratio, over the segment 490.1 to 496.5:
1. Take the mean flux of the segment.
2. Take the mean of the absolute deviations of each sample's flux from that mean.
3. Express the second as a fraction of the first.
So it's 0.062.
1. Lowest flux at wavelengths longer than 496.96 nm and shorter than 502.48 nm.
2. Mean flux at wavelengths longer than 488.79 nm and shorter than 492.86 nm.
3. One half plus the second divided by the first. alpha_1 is 1.68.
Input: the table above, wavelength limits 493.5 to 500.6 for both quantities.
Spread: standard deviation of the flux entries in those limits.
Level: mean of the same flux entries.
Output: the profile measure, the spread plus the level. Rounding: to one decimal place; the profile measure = 32.9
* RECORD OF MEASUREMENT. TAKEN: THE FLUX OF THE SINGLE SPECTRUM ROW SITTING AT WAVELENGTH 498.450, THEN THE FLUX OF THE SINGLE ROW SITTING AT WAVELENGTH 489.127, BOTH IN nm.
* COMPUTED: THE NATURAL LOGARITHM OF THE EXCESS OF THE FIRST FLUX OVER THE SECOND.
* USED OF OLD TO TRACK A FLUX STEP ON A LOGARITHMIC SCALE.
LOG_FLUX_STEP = 1.7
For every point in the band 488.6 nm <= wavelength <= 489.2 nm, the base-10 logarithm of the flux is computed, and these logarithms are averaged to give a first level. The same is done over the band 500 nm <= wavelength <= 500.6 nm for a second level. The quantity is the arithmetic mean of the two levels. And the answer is 1.44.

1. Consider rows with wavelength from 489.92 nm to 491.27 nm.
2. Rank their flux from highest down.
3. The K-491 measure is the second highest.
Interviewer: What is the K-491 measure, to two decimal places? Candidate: 33.23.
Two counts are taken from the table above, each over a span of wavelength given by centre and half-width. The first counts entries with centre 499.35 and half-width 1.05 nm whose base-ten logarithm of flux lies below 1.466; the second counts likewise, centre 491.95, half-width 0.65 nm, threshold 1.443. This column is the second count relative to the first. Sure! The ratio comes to 0.67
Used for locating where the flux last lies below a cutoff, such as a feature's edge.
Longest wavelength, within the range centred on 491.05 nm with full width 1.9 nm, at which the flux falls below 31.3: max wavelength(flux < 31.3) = 491.837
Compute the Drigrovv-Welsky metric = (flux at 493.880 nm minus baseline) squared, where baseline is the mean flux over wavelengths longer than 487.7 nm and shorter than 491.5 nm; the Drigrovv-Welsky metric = 16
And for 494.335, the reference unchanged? 22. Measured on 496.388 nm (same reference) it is 15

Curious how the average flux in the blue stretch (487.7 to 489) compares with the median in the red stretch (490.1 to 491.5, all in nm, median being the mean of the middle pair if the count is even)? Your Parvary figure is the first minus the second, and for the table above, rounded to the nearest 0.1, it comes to -1.6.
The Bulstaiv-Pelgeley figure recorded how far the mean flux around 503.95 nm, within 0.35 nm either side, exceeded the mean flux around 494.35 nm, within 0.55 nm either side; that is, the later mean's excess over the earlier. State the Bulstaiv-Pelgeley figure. -5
